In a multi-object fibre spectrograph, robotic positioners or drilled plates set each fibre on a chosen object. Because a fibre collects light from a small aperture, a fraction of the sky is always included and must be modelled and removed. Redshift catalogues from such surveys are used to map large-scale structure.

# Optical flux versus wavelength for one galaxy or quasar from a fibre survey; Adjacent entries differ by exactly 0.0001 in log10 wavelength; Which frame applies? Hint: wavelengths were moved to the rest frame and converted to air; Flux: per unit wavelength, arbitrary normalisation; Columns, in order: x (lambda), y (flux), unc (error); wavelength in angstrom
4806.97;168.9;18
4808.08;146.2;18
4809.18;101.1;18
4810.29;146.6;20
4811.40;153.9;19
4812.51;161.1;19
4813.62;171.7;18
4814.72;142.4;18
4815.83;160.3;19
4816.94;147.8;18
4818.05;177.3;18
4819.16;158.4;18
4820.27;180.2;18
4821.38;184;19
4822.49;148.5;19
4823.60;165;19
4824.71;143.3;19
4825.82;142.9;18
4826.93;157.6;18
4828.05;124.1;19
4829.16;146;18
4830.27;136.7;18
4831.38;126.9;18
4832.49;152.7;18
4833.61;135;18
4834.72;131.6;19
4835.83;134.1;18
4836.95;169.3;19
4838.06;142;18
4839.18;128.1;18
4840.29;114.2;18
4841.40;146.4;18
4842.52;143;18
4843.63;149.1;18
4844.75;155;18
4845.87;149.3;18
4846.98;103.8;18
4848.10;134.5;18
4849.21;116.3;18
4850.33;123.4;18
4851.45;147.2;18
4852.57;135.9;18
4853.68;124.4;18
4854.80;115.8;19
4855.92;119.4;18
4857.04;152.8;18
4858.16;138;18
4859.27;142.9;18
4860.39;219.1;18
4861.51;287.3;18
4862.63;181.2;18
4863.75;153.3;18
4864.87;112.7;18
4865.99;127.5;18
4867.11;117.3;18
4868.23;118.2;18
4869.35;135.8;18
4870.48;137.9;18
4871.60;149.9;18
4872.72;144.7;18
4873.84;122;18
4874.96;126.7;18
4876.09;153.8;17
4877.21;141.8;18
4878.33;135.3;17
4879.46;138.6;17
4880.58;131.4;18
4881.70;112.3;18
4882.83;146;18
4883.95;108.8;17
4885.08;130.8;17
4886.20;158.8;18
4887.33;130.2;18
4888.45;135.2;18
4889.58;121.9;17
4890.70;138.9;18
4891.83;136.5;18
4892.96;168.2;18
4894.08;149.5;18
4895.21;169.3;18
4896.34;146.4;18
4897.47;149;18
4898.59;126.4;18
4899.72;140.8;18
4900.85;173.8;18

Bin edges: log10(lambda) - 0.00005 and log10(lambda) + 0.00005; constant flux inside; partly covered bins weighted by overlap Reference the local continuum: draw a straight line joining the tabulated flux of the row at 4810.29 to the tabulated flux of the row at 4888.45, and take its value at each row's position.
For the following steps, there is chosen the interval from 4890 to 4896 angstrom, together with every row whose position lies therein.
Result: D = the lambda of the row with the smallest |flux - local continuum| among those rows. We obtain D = 4891.83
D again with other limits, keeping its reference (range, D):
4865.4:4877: 4870.48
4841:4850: 4842.52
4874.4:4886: 4878.33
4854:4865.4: 4858.16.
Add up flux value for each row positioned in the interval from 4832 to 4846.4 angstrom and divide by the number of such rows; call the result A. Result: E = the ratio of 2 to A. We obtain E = 0.0141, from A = 142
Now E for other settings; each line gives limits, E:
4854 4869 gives 0.0131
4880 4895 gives 0.0147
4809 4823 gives 0.0128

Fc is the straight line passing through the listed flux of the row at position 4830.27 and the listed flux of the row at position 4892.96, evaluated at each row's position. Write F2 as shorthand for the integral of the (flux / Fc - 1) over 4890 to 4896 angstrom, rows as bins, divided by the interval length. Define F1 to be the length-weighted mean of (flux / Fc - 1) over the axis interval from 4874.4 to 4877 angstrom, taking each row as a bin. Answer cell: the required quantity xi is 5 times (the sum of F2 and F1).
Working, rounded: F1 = -0.12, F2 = -0.10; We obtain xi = -1.1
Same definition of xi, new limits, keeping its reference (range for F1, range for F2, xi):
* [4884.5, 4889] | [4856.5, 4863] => 0.4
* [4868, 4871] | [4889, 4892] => -1.8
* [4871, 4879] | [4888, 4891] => -1.7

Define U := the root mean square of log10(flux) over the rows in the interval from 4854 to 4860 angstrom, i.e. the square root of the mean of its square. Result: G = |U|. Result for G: 2.12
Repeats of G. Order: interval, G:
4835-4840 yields 2.15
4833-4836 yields 2.13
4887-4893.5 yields 2.14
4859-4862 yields 2.32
